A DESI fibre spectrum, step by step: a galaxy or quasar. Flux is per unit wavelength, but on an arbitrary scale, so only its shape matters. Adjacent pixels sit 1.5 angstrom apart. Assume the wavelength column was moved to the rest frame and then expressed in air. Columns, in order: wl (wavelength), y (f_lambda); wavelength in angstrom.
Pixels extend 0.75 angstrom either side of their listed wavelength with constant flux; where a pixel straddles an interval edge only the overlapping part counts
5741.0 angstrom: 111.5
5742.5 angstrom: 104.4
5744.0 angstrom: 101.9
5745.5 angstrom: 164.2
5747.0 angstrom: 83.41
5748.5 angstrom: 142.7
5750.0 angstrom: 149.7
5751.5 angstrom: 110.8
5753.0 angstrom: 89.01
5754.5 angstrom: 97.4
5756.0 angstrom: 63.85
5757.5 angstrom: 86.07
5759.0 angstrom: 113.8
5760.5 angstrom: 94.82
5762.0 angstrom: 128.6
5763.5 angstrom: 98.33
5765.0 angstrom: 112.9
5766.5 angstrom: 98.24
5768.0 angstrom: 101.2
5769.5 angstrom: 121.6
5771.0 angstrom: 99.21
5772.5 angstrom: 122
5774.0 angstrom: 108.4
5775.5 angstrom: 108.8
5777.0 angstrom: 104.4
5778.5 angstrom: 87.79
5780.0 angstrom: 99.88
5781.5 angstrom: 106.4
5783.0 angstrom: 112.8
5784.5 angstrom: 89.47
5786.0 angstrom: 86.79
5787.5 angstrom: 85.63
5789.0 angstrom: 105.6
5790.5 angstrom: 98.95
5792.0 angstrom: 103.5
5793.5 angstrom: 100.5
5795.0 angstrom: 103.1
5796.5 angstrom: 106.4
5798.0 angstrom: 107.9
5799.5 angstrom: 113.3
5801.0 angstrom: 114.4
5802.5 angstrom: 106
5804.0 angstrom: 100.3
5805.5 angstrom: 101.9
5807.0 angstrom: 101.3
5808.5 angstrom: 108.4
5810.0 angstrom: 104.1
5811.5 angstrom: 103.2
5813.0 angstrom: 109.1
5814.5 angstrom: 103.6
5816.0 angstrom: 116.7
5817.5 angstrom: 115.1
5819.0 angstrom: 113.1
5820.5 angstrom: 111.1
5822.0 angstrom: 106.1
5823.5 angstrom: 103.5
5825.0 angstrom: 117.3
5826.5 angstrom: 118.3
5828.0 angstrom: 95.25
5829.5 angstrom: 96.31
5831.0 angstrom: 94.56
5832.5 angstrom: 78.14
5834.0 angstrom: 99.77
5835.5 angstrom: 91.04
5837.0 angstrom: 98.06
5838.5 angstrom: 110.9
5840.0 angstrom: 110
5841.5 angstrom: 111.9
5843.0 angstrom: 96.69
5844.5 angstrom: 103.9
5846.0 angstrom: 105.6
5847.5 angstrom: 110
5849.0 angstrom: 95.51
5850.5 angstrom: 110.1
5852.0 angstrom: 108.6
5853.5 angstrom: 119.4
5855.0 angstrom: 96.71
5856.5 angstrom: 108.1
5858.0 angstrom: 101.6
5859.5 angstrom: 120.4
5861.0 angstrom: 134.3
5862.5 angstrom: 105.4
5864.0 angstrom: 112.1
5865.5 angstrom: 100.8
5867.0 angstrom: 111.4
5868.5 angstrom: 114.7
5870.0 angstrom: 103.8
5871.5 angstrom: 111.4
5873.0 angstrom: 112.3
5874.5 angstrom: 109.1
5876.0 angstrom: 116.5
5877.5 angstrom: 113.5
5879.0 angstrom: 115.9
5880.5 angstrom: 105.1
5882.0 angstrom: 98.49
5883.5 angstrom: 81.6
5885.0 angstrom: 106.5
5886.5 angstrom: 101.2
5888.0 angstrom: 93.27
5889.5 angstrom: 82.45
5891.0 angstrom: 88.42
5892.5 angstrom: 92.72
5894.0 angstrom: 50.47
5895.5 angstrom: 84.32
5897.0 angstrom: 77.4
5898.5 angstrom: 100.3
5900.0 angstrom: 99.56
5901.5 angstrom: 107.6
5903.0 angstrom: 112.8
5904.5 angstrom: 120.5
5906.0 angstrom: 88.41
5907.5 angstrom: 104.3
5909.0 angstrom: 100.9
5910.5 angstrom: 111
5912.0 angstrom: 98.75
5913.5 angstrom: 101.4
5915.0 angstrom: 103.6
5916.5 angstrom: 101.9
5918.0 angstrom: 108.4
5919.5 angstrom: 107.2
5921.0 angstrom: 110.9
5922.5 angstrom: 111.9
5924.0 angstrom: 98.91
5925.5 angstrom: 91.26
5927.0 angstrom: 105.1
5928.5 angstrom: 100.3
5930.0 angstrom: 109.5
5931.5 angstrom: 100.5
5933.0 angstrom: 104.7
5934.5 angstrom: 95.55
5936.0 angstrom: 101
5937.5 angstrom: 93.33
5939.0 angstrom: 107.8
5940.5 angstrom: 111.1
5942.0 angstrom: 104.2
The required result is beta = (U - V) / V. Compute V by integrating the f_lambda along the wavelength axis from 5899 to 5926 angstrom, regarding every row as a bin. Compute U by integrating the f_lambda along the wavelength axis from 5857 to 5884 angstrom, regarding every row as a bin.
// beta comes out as 0.049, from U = 2959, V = 2821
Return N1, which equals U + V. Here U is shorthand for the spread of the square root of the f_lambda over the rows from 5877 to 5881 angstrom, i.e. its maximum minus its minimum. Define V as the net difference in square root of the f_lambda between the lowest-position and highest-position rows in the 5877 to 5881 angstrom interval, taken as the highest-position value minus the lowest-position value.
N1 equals 0.1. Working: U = 0.51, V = -0.4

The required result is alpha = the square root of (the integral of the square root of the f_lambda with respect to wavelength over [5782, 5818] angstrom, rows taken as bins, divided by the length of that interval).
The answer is 3.192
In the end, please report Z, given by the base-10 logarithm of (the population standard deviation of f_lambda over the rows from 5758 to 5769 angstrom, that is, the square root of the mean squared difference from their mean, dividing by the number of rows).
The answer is 1.1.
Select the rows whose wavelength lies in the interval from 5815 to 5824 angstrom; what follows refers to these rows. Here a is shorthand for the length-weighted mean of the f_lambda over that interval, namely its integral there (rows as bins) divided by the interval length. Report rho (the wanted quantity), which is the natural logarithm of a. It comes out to 4.71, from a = 111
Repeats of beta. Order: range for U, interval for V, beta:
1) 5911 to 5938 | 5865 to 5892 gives -0.010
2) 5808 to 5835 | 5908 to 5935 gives 0.015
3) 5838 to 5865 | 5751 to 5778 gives 0.056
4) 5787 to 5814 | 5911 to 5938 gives 0.016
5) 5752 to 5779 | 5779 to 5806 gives 0.000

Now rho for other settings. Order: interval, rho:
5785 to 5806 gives 4.63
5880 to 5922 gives 4.58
